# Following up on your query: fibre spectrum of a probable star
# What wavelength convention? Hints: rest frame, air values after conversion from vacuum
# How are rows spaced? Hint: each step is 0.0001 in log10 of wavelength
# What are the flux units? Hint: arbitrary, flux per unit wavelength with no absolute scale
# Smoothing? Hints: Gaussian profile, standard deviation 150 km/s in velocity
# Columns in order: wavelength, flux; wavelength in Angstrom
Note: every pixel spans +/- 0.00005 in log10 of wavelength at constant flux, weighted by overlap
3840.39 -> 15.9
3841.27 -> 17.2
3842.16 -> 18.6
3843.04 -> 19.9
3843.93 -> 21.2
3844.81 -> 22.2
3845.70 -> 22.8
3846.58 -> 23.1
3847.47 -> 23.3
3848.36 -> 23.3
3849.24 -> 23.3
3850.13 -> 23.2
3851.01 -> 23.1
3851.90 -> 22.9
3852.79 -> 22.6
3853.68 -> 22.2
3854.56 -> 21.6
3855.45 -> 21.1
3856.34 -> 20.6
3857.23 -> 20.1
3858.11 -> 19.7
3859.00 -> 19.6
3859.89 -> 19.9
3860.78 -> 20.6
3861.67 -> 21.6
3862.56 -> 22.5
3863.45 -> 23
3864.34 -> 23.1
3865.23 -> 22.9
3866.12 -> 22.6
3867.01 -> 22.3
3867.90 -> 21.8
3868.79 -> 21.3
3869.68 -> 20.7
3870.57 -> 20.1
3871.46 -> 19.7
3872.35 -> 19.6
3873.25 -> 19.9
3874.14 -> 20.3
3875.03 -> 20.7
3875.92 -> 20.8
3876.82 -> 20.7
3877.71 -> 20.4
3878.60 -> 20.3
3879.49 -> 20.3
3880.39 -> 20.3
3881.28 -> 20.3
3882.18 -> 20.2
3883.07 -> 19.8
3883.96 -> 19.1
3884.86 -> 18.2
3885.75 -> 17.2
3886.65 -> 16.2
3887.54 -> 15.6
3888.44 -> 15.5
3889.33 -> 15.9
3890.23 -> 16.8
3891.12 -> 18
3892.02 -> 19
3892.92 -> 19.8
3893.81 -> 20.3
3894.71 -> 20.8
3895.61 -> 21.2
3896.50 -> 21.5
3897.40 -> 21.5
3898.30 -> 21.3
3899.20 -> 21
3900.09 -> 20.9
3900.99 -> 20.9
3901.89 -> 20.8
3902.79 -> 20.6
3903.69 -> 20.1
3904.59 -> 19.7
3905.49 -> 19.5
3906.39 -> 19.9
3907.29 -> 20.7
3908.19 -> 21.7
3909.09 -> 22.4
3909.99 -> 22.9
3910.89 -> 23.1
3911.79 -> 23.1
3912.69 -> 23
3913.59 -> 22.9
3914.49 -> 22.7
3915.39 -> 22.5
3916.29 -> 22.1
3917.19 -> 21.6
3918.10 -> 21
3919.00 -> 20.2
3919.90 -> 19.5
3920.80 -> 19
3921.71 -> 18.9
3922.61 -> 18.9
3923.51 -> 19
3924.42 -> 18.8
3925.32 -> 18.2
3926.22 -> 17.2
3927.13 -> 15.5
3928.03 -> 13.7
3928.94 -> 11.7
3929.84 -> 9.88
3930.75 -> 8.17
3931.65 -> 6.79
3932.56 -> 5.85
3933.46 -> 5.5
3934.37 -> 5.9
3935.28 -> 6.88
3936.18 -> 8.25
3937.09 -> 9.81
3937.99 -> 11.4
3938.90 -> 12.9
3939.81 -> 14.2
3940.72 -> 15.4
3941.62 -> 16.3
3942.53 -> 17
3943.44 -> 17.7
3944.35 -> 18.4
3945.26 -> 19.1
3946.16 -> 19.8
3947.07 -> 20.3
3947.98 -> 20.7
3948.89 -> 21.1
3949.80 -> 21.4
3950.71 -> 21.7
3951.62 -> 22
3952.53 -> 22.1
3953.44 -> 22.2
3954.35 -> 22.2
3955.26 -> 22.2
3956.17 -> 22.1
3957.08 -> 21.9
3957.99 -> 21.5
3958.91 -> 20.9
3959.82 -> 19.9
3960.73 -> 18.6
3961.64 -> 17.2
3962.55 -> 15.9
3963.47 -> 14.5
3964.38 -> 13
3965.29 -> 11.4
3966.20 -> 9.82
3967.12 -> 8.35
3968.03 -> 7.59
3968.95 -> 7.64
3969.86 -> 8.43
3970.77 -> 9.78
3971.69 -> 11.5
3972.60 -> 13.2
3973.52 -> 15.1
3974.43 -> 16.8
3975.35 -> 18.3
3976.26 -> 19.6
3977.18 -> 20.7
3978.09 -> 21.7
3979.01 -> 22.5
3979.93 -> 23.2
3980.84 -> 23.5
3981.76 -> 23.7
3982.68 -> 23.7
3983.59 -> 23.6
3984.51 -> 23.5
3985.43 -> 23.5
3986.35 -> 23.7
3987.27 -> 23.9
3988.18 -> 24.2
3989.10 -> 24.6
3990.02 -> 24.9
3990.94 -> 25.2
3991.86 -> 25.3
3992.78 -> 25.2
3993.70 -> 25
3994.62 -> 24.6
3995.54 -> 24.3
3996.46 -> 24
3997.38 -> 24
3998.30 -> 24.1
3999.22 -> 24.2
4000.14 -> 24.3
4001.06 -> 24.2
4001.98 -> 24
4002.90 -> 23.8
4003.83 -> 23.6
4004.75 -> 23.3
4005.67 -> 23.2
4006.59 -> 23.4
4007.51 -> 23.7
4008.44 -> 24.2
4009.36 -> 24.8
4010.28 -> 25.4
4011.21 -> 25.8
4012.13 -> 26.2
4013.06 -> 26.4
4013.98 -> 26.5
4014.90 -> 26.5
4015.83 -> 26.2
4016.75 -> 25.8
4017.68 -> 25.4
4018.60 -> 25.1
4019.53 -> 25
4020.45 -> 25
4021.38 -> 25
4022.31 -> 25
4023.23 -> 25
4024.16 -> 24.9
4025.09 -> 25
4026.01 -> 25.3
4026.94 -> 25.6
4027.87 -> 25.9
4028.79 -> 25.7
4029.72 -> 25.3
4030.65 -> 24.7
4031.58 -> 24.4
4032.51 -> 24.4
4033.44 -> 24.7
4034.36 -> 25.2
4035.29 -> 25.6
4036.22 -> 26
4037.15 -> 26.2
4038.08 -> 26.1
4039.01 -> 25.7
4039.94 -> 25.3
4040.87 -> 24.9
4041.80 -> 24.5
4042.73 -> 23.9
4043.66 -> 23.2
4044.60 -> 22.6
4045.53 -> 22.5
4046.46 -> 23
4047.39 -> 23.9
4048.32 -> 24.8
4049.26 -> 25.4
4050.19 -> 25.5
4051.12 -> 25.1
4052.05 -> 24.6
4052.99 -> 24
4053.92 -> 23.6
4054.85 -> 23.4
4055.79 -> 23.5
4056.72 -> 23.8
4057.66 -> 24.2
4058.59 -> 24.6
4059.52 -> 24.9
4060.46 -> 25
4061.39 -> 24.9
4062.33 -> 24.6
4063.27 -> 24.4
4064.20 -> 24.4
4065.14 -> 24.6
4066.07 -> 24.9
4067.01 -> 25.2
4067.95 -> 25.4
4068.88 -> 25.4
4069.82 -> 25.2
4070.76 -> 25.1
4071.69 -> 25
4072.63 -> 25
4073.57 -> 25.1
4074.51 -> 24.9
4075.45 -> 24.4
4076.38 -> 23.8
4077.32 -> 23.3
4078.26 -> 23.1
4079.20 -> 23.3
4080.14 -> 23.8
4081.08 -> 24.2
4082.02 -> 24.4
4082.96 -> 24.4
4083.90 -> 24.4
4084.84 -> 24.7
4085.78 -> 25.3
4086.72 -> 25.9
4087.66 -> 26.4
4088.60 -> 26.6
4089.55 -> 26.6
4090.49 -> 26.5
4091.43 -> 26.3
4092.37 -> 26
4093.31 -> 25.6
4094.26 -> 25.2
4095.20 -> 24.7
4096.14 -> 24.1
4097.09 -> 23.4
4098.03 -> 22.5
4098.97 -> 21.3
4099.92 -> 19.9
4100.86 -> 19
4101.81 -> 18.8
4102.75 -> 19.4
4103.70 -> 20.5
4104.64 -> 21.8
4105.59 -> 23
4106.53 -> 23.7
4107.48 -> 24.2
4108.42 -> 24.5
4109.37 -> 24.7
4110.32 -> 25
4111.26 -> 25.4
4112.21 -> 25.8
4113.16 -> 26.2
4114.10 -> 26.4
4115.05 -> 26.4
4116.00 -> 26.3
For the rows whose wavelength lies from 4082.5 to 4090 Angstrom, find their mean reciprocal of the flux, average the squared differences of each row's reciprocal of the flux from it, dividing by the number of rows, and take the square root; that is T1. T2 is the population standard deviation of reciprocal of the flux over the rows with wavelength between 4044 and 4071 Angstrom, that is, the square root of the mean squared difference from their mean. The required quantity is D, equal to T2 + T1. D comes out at 0.003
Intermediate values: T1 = 0.0014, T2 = 0.0014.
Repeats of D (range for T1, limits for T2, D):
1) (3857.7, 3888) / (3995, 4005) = 0.005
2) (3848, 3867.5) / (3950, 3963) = 0.008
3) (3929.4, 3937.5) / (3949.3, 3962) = 0.032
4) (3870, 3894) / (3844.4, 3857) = 0.007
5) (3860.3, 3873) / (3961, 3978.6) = 0.030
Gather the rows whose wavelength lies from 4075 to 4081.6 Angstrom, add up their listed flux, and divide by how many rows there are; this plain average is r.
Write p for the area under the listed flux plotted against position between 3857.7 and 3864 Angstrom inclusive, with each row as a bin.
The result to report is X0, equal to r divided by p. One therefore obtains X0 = 0.18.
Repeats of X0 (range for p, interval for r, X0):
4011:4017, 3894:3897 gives 0.13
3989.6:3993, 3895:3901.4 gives 0.25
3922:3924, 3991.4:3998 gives 0.65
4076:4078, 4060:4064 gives 0.53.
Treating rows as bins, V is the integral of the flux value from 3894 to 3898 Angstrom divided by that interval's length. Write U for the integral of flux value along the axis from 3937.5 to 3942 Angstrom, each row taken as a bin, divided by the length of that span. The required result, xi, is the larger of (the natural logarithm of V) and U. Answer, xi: 14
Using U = 14.0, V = 21.2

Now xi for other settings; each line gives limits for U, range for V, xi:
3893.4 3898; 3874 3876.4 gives 21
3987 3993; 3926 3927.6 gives 25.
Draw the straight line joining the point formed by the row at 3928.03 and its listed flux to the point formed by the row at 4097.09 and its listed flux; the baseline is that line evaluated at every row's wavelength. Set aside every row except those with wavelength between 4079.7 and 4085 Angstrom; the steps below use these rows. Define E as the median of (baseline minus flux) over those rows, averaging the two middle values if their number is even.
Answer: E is -2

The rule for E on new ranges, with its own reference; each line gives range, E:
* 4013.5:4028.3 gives -6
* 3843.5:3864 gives -13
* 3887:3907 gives -8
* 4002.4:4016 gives -6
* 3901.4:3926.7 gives -8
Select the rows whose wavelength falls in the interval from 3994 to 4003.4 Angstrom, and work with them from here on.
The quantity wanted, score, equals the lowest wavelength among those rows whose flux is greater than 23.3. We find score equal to 3994.62 Angstrom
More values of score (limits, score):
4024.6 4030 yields 4025.09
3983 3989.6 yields 3983.59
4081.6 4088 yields 4082.02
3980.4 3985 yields 3980.84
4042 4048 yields 4042.73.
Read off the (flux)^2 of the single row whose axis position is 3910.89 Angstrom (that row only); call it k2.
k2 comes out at 534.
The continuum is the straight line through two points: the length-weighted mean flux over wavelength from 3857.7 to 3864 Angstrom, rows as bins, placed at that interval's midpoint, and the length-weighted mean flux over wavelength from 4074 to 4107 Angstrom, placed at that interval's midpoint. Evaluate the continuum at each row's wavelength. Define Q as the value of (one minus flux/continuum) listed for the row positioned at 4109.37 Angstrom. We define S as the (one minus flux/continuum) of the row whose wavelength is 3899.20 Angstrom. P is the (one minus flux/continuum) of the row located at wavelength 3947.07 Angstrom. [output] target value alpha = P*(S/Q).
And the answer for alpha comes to -0.06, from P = 0.08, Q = -0.03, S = 0.02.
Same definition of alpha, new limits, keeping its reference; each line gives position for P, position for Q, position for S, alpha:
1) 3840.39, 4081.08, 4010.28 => 1.12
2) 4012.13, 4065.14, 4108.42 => -0.07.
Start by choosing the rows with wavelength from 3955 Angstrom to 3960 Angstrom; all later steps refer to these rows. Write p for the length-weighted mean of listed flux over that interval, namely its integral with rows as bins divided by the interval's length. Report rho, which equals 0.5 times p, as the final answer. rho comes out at 10.7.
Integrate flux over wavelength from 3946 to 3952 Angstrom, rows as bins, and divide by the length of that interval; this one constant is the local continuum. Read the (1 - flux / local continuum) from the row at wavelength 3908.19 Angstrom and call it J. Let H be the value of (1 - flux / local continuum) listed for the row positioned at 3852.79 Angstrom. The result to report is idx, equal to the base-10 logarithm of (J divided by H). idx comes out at -0.37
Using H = -0.07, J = -0.03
